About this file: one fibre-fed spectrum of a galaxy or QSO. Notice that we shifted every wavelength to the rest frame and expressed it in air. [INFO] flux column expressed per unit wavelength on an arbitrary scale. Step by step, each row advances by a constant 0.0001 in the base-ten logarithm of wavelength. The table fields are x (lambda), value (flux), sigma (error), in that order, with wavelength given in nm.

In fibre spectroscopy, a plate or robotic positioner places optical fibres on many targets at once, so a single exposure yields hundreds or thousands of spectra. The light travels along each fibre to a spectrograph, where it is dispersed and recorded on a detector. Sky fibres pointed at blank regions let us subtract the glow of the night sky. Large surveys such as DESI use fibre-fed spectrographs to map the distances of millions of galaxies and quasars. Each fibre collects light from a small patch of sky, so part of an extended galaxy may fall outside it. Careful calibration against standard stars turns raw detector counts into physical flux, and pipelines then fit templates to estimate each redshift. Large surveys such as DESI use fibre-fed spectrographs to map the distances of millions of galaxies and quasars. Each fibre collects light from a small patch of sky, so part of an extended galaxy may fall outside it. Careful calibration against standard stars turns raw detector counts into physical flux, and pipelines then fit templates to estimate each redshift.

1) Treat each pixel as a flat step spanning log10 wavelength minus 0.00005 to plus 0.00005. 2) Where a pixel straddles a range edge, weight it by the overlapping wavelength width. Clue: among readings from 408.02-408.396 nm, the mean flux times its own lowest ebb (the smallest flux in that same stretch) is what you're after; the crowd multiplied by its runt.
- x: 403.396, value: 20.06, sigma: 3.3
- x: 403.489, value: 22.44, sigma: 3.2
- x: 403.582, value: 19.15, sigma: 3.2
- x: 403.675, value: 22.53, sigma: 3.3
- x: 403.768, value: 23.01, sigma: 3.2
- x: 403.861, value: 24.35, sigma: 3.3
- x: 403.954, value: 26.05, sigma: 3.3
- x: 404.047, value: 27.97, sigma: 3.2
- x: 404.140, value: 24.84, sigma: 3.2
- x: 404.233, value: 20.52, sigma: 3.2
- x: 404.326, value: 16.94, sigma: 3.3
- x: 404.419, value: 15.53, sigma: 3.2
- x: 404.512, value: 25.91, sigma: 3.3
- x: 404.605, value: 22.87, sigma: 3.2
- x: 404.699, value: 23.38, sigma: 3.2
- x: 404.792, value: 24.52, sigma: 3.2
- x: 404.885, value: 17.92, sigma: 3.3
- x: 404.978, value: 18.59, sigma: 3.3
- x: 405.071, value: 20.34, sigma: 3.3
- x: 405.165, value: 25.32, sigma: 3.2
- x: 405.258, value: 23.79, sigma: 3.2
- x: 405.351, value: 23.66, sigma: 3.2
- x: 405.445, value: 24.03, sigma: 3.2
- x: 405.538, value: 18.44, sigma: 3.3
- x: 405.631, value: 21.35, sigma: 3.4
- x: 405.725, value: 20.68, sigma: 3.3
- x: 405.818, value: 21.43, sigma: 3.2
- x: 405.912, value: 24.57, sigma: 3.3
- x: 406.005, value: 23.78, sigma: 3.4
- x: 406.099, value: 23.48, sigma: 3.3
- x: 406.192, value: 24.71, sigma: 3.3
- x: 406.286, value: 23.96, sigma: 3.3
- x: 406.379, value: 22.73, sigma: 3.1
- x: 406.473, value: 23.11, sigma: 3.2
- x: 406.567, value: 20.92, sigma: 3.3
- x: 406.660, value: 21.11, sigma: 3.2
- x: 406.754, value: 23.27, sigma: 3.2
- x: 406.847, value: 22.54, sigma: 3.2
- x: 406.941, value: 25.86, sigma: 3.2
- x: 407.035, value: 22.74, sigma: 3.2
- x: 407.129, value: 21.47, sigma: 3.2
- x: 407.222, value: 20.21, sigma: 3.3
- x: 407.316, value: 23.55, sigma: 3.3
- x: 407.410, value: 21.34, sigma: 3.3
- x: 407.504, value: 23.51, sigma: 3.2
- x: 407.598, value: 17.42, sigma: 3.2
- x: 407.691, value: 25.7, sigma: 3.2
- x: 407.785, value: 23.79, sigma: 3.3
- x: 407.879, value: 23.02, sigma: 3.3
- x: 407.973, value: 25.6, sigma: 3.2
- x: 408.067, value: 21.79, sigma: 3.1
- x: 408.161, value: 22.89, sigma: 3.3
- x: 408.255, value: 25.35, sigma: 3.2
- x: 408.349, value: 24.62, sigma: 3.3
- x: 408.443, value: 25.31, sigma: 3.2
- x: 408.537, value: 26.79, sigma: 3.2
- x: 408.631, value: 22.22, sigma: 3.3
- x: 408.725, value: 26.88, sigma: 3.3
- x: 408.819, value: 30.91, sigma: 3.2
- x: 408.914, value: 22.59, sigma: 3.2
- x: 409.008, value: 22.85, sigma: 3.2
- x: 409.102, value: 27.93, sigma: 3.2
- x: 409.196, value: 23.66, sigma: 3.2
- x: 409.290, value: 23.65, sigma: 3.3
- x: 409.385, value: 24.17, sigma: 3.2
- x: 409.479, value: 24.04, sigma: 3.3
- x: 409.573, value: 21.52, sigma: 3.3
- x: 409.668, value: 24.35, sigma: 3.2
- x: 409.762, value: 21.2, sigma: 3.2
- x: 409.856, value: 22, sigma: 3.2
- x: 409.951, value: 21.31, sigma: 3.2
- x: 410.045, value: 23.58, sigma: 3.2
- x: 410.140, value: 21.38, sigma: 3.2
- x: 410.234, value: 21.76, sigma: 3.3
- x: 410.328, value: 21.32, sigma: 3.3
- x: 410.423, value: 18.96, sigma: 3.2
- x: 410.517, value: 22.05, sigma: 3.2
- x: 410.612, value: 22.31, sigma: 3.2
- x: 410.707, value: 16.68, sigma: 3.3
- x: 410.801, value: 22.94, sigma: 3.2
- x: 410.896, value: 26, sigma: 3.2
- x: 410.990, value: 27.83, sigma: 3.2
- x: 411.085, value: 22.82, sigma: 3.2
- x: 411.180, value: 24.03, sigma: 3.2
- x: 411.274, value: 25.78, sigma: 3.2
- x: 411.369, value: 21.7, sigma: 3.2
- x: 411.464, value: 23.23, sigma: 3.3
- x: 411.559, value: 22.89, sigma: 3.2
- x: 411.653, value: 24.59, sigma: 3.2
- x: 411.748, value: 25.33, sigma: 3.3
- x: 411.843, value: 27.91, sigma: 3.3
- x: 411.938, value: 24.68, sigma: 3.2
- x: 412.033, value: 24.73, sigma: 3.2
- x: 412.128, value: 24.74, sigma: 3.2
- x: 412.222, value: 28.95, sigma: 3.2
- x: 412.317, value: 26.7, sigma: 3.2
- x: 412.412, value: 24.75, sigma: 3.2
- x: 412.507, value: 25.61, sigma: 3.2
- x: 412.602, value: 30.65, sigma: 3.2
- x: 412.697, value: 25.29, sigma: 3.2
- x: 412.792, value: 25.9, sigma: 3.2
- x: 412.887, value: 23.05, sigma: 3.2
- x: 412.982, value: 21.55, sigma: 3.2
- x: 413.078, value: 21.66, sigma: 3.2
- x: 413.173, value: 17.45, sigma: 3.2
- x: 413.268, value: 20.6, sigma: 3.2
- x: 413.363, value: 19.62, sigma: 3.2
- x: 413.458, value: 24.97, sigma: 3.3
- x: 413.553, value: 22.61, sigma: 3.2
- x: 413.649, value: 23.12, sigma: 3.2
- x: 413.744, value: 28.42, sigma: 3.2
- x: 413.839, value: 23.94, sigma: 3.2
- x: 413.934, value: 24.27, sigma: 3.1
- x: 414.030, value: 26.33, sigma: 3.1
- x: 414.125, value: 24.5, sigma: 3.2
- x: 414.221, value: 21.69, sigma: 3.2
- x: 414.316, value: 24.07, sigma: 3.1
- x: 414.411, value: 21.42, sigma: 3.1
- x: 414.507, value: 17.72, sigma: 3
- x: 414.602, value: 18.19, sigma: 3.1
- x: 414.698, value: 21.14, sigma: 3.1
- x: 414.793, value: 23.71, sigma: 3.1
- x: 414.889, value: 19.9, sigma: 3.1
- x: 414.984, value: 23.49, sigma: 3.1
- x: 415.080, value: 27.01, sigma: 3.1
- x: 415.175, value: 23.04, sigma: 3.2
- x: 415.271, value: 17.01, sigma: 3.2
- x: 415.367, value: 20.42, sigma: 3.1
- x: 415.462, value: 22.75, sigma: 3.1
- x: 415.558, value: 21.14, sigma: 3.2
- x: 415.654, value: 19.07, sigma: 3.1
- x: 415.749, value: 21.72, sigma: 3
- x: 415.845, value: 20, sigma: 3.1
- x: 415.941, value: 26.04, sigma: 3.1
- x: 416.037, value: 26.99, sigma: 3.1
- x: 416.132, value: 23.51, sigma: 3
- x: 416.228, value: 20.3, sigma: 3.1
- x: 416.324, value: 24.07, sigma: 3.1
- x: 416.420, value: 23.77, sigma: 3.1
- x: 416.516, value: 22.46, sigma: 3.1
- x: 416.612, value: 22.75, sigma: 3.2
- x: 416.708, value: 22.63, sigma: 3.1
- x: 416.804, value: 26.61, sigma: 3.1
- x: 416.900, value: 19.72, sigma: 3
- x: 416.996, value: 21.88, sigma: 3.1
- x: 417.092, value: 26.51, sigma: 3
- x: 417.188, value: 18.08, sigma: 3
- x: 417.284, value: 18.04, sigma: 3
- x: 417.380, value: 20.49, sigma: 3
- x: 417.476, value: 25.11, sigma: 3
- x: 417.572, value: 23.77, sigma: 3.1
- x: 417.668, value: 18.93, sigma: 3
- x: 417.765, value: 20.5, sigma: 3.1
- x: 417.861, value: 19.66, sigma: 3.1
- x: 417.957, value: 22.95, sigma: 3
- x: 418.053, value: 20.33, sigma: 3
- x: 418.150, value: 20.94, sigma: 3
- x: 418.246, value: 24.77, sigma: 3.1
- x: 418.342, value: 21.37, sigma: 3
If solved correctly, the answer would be 516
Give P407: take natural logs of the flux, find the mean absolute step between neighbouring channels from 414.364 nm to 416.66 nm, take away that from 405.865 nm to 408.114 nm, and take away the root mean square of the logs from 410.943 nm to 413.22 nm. -3.17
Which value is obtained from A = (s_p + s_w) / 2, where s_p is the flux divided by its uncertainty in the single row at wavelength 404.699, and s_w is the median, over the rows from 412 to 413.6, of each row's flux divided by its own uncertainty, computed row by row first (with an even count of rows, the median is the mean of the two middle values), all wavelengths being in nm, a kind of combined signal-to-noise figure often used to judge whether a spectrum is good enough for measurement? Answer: 7.5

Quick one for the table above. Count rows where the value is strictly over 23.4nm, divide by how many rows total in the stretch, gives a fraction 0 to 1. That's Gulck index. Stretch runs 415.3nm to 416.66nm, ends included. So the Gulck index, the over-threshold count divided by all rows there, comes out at 0.36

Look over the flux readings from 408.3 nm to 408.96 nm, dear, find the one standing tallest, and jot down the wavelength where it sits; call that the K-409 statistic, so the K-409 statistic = 408.819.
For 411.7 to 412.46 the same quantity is 412.222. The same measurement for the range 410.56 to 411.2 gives 410.990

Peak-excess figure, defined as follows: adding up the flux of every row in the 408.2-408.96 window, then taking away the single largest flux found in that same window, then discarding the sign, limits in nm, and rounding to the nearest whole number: 174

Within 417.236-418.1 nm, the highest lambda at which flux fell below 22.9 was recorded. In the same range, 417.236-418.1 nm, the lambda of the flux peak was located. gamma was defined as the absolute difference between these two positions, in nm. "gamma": 0.58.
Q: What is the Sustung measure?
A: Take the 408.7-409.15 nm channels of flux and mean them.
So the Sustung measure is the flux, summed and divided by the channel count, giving 26.2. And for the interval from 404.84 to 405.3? 21.2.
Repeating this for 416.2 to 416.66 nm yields 22.7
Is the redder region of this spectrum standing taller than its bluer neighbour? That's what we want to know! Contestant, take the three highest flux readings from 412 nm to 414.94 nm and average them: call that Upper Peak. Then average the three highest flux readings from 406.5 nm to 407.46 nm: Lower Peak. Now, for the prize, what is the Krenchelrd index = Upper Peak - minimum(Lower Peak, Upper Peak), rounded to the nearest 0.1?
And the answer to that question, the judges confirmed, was 5.1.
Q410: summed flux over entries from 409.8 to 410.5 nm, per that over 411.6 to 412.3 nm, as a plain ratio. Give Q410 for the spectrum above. 0.83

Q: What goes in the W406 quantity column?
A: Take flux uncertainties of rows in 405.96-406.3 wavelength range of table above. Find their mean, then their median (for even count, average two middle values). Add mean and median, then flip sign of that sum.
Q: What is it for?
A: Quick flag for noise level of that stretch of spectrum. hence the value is -6.62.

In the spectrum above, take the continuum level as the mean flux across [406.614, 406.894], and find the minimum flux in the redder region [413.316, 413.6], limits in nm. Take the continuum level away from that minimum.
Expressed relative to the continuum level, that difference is -0.12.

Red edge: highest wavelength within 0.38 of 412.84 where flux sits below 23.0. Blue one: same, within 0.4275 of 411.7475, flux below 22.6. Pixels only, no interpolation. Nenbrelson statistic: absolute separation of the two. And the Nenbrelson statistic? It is 1.80 nm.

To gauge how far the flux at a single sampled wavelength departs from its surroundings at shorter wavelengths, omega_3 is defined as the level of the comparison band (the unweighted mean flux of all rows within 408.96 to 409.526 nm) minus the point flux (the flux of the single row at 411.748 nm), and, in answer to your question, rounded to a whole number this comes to -1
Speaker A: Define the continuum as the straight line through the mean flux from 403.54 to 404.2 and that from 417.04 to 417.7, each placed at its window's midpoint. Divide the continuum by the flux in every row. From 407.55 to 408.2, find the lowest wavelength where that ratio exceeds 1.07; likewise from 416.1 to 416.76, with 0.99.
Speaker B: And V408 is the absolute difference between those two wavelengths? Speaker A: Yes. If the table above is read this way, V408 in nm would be 8.63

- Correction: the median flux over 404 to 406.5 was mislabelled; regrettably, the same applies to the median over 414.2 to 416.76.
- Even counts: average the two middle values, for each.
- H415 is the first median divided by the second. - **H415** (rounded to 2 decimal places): 1.04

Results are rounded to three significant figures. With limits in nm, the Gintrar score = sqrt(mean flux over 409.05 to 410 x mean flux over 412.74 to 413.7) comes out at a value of 22.7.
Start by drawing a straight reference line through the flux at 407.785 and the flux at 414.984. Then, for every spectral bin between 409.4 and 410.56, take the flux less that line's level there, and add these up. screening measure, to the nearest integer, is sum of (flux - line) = -21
